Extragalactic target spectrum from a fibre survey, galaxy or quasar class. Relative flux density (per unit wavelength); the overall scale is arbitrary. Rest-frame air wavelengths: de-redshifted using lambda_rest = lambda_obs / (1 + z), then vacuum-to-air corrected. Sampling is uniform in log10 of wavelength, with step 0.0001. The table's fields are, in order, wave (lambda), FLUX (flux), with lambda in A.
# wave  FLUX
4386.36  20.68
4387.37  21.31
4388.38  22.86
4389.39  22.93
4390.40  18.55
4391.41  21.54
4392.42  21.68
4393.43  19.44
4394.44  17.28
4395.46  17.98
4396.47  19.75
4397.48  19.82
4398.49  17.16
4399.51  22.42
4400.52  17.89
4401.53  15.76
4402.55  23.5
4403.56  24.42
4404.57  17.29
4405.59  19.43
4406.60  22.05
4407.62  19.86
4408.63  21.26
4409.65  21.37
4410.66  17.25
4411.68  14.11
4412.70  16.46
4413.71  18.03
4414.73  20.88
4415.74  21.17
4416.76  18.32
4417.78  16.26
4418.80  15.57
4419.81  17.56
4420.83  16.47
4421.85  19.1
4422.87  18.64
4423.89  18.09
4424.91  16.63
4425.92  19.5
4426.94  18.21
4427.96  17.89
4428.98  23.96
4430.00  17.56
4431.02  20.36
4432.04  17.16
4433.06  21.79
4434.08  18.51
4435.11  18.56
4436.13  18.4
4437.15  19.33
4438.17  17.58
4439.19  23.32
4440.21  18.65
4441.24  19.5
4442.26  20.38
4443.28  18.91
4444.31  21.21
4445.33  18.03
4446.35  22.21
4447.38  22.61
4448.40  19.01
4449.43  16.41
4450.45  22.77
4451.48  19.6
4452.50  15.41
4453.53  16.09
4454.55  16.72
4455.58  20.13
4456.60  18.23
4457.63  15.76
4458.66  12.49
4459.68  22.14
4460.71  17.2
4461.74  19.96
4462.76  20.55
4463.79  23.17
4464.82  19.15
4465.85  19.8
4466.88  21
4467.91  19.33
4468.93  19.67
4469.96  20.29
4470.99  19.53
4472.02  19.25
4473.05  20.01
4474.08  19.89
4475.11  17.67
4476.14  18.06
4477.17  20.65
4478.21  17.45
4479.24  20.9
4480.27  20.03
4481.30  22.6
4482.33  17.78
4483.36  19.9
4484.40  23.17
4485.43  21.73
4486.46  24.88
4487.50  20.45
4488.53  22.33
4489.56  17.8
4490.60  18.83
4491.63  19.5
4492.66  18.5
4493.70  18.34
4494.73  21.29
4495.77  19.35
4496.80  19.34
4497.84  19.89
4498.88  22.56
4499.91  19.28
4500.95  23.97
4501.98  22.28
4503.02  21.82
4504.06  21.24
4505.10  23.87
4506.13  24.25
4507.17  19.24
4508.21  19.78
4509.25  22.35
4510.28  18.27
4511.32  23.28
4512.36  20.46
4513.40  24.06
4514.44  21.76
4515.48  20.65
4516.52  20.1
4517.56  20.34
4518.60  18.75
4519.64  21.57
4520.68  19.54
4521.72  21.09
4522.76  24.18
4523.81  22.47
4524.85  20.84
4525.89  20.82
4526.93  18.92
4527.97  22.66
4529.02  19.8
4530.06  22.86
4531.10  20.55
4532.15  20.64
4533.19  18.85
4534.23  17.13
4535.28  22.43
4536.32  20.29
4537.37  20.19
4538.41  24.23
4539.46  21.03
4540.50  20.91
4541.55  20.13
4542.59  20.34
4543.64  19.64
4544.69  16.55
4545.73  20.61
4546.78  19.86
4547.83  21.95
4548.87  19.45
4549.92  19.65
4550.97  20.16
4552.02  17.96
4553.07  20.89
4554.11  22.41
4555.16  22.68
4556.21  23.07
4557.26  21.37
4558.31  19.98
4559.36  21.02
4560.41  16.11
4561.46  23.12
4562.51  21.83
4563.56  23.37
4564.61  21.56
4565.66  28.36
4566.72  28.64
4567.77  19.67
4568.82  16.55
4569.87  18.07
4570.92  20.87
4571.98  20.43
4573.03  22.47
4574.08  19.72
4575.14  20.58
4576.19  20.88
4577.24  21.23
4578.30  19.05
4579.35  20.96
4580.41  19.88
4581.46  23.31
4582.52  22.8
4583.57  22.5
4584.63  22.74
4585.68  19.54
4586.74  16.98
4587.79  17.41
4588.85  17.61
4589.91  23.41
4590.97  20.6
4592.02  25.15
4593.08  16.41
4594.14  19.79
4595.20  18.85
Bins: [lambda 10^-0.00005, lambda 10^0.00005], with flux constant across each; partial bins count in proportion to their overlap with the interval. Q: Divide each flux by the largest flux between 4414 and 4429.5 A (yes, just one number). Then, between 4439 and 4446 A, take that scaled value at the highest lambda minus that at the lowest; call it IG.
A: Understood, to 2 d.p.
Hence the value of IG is -0.22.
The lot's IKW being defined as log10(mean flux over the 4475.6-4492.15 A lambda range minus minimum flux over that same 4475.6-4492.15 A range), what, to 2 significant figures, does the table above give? 0.47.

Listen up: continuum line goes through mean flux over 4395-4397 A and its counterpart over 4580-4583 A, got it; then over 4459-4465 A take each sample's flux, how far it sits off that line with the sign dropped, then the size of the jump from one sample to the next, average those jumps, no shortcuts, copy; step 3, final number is 1.7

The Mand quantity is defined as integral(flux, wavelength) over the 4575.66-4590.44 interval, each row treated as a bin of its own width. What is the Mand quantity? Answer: 304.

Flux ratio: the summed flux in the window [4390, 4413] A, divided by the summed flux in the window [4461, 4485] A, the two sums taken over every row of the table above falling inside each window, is 0.971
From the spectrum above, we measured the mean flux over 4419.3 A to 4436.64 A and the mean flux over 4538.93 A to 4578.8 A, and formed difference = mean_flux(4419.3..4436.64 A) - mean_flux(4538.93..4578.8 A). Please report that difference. -2.1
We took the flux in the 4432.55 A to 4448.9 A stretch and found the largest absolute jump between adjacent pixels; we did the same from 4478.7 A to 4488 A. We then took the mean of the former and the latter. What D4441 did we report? 5.3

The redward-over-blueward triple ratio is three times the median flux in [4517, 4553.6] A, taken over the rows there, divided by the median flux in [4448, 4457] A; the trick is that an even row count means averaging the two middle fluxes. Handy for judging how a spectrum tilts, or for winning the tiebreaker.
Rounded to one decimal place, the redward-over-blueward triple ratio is 3.3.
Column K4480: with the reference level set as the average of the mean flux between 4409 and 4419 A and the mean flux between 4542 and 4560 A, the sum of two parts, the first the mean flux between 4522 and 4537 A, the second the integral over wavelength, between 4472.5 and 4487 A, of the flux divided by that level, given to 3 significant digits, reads 36.2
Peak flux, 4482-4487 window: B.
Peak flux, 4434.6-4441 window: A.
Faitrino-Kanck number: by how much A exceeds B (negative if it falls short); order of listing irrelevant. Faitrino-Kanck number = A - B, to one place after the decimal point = -1.6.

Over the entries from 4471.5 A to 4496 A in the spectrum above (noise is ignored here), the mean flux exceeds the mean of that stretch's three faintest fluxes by 2.4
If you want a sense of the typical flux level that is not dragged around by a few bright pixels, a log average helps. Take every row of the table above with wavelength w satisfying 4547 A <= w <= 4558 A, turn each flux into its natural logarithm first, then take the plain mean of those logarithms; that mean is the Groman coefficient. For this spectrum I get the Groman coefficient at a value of 3.04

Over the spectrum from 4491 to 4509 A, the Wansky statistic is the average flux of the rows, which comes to 20.9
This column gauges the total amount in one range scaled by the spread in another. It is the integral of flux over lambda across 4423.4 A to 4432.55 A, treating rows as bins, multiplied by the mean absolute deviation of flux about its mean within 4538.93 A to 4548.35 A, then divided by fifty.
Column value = 3.3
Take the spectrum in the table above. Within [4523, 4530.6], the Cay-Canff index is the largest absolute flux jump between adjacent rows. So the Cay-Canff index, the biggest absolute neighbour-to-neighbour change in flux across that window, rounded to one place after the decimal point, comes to 3.7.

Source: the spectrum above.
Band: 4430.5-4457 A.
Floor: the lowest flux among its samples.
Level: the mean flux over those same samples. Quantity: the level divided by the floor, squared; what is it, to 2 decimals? 1.56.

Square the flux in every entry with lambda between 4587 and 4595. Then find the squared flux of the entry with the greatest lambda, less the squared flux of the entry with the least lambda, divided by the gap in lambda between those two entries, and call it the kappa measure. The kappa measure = 14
